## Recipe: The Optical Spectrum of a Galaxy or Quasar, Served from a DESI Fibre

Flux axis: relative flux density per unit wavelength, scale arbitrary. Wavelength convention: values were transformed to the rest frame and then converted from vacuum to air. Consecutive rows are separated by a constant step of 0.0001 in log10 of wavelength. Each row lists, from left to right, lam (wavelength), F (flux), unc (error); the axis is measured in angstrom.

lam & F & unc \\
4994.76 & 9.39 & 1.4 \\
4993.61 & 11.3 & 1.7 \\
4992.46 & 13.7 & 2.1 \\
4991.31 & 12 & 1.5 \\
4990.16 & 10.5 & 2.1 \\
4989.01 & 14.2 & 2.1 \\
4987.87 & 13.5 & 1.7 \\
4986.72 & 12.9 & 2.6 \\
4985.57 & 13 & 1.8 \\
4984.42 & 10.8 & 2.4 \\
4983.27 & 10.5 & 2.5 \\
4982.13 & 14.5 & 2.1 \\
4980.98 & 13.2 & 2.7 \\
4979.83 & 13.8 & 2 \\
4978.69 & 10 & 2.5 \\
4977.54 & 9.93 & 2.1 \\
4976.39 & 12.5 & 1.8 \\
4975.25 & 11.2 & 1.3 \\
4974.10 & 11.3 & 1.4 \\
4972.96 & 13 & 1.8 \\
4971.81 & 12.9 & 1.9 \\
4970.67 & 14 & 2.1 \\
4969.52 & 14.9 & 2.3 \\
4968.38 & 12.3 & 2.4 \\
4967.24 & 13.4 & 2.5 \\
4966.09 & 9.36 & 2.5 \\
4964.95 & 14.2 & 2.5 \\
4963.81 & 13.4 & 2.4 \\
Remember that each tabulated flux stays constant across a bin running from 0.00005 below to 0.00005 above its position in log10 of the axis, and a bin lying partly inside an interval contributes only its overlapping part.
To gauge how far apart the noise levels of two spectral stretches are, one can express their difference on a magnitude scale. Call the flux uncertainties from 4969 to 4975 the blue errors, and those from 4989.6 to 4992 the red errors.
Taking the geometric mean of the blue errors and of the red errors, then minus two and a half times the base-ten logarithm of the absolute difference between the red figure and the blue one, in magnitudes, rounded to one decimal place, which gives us 2.5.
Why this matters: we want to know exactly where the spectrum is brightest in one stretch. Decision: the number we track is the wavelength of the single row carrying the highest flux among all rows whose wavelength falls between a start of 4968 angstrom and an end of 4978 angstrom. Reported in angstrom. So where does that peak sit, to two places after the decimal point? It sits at 4969.52 angstrom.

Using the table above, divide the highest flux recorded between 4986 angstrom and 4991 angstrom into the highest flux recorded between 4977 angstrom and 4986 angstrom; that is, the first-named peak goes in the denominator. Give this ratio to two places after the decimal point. 1.02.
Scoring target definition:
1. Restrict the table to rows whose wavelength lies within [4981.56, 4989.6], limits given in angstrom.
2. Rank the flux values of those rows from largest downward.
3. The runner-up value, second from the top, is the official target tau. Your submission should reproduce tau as 14.2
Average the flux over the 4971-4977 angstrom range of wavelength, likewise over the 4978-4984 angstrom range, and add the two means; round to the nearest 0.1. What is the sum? 24.6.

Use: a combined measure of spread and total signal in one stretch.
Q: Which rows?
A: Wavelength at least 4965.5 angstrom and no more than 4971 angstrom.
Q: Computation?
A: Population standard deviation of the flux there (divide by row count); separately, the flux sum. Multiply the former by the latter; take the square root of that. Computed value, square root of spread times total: 11.1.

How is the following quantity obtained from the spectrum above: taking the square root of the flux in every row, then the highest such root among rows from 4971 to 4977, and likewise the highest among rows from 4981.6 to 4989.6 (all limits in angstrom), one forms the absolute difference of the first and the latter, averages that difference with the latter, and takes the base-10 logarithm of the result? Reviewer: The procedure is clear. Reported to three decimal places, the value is 0.302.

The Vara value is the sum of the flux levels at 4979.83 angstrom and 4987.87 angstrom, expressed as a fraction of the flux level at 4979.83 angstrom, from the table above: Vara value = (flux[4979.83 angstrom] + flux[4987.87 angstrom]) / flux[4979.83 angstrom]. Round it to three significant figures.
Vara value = 1.98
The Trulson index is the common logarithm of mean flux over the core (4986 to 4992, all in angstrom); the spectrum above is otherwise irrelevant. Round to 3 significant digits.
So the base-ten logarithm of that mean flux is 1.10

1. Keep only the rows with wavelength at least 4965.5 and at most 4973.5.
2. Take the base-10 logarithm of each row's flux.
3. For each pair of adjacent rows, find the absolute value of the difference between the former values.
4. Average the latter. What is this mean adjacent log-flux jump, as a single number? 0.057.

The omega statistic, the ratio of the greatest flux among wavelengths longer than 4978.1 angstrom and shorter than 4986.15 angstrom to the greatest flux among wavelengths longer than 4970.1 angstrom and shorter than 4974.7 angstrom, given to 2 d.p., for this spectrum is 1.04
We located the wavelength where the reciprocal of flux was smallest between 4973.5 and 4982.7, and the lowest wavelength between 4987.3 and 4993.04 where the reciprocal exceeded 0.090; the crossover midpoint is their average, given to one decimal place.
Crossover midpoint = 4986.1 angstrom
